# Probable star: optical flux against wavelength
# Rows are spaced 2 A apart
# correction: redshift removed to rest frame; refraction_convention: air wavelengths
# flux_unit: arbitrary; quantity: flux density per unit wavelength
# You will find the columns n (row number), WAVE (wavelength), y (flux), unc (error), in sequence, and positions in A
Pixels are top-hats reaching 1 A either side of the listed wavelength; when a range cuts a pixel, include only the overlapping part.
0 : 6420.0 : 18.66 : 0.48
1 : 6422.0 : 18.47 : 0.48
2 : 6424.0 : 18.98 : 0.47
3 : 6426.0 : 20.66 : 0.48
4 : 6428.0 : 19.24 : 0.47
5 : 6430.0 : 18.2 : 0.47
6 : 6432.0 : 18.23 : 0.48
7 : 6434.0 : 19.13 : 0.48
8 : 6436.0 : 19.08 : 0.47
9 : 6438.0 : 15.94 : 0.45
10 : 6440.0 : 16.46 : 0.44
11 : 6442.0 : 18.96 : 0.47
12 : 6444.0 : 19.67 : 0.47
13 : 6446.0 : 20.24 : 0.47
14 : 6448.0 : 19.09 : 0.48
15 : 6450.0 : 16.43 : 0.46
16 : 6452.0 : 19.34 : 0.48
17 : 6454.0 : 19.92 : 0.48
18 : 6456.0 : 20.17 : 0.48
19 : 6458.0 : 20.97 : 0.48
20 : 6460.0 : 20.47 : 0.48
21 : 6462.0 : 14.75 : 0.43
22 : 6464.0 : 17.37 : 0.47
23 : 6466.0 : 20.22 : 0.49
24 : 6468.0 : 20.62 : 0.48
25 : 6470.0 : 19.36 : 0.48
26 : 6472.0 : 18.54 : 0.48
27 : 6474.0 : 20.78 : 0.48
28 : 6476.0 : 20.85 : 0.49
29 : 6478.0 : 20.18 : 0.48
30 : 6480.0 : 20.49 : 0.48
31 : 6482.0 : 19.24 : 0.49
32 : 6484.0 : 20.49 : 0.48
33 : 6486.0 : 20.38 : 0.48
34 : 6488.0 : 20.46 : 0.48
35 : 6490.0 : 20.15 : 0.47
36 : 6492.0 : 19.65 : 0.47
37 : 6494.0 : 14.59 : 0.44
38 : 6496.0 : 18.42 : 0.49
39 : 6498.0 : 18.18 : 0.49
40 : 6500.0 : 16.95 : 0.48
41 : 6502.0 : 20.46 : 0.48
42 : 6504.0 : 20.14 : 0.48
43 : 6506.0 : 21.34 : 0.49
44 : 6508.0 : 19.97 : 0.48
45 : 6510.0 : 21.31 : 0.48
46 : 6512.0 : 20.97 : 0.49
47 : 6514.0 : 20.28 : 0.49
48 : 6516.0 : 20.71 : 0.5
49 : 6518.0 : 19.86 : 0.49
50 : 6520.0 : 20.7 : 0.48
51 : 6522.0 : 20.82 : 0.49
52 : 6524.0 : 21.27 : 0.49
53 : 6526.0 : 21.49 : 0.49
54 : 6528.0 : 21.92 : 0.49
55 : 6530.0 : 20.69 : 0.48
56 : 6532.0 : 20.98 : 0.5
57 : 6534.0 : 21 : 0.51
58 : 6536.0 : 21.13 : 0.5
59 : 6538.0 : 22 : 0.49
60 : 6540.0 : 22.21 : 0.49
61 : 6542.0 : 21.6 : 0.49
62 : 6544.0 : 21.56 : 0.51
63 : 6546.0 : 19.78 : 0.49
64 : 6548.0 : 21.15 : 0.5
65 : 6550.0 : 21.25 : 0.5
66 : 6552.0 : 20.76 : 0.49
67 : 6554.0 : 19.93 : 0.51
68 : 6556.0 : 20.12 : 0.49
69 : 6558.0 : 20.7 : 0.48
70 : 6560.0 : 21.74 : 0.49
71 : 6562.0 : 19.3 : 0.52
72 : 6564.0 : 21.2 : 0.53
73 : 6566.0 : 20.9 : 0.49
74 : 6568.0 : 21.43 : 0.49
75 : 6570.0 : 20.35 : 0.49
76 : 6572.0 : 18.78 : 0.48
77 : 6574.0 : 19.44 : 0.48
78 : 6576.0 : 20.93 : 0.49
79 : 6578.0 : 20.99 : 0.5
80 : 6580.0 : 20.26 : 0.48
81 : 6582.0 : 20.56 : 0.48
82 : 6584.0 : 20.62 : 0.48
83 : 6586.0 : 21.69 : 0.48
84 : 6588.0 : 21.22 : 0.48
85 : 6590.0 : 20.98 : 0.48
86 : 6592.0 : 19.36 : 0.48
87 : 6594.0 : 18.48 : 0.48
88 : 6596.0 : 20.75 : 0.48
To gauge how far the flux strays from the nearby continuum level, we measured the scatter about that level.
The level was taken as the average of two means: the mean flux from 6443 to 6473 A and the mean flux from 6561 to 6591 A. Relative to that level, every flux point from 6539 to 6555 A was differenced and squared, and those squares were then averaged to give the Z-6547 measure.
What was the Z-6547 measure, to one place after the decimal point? 2.0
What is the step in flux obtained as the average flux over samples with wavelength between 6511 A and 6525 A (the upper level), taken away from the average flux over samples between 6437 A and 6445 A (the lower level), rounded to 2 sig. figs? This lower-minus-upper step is -2.9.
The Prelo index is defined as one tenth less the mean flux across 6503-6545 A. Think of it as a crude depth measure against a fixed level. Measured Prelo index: -20.9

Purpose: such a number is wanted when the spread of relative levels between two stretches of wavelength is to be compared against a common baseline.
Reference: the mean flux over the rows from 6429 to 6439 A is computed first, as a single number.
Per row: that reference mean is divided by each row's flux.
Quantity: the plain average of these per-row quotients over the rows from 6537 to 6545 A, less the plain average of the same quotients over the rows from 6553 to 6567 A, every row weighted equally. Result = -0.05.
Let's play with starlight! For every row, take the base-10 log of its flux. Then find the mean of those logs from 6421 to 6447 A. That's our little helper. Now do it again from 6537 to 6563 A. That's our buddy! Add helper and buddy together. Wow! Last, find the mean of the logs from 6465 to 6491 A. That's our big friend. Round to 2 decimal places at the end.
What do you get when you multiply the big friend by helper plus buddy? 3.38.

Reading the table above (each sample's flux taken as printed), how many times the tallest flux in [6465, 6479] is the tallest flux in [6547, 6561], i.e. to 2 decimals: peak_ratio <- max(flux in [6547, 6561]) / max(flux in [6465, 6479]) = 1.04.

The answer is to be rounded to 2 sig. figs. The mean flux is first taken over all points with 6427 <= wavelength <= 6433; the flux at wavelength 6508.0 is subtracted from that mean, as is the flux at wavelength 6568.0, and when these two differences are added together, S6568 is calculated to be -4.3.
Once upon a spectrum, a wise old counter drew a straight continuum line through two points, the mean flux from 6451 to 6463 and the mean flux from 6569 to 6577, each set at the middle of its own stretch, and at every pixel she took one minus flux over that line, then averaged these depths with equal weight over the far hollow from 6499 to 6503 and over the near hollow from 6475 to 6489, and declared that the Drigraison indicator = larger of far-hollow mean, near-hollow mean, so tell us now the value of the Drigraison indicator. 0.04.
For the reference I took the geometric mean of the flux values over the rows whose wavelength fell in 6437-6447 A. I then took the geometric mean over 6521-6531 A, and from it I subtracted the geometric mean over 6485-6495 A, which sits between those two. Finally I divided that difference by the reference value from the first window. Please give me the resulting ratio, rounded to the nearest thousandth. 0.129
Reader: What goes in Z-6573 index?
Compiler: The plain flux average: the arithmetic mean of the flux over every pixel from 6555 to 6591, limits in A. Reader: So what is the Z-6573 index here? 20.6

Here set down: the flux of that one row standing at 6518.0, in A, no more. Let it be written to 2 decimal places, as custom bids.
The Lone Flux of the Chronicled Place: 19.86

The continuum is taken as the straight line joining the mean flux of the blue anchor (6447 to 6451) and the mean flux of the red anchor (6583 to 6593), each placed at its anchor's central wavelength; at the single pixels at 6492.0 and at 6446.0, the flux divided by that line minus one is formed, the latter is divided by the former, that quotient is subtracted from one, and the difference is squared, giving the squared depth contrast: 3.3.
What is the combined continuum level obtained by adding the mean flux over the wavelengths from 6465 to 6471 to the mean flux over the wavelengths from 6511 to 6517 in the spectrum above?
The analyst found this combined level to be 40.7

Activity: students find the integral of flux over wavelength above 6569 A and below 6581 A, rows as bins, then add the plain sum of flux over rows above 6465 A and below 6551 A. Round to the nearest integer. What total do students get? 1116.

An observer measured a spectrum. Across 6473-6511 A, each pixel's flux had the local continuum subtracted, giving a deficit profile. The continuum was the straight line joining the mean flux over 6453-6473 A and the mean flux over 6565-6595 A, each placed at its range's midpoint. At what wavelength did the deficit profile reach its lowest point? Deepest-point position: 6494.0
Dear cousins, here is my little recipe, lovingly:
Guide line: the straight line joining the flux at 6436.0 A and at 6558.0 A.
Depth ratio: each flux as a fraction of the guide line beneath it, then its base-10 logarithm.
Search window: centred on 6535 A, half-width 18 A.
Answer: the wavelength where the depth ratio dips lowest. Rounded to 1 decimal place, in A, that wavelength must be 6546.0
